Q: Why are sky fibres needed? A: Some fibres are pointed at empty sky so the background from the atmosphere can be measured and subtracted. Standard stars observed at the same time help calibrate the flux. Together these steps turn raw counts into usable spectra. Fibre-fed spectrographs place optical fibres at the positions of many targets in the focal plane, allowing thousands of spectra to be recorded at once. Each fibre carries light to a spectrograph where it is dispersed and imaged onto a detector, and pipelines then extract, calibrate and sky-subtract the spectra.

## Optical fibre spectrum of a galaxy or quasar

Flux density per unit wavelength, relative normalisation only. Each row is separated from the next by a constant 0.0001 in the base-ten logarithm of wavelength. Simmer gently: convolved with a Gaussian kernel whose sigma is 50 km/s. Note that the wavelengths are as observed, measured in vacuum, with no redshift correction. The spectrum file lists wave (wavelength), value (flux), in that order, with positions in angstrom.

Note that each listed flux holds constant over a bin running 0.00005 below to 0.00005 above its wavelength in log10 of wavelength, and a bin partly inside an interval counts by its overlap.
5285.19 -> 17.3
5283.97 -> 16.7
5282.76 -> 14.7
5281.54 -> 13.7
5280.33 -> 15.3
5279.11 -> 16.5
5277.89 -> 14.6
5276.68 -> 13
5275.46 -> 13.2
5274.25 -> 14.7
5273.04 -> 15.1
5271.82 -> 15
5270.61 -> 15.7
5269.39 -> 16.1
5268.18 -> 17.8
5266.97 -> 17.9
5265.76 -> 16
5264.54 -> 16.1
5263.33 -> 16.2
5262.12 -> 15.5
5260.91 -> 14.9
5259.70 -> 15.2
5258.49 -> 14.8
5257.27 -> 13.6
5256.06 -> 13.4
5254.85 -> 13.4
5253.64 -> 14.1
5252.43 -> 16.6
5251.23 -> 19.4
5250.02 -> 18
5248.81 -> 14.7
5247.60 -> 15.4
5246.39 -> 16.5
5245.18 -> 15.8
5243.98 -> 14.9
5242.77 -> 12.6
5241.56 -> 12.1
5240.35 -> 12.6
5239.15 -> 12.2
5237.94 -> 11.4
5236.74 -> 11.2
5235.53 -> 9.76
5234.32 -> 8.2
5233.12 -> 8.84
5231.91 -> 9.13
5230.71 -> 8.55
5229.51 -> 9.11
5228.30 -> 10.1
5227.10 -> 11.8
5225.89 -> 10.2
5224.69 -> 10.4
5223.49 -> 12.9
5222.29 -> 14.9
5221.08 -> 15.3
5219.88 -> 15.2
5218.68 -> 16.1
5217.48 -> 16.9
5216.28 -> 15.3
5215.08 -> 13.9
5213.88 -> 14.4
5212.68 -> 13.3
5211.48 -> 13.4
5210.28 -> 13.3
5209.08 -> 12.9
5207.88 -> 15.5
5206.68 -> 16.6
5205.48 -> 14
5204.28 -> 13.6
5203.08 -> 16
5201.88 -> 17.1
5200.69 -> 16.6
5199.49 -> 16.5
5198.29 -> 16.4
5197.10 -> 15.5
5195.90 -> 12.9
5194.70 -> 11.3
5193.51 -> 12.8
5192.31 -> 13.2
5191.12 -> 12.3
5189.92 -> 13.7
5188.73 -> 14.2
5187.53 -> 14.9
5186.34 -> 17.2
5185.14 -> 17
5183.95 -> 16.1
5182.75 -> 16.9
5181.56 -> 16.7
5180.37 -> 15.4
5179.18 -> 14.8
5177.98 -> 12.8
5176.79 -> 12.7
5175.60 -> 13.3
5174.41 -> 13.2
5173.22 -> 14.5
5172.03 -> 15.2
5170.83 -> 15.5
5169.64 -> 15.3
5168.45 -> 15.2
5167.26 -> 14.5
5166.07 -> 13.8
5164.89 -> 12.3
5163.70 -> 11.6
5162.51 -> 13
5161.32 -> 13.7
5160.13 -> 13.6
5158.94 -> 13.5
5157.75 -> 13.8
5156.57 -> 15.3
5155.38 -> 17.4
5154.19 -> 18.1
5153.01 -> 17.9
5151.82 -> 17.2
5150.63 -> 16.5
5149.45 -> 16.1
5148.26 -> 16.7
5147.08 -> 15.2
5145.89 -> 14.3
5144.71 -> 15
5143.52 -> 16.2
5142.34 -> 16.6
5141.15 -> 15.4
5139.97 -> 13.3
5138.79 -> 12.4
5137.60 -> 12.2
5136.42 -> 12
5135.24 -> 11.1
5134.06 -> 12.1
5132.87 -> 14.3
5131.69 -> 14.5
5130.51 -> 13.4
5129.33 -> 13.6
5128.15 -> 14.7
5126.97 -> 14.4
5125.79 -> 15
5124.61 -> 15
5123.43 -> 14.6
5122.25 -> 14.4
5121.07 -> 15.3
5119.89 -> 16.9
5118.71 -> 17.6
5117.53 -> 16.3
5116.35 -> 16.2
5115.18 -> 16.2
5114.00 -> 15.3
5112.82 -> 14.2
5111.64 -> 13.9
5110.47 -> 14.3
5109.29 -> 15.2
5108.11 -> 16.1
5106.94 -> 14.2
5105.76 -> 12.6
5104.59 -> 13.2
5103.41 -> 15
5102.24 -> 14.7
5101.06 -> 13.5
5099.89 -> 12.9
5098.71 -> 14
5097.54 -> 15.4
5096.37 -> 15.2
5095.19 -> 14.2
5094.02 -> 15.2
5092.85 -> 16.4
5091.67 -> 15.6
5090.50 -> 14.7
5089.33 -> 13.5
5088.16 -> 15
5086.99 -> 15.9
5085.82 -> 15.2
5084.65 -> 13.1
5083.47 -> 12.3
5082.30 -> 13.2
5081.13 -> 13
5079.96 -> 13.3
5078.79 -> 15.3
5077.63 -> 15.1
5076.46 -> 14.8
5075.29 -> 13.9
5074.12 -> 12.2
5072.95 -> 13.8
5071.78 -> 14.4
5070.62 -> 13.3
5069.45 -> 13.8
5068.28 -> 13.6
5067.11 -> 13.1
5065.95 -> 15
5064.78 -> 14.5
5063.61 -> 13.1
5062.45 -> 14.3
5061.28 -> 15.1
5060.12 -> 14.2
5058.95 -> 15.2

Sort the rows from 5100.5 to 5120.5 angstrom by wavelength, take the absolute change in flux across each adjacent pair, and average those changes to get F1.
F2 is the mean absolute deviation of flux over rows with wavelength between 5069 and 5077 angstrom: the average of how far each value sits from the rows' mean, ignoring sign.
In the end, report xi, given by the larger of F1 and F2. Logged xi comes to 0.9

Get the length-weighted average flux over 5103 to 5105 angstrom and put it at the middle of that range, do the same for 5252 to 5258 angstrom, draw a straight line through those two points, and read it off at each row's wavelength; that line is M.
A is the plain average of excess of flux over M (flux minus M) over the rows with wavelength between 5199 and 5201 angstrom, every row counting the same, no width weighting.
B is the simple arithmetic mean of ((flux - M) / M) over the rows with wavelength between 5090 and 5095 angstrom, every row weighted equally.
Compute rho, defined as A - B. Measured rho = 2.3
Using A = 2.4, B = 0.10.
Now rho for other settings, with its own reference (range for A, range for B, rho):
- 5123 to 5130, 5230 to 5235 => 0.9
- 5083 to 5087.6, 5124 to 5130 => 0.0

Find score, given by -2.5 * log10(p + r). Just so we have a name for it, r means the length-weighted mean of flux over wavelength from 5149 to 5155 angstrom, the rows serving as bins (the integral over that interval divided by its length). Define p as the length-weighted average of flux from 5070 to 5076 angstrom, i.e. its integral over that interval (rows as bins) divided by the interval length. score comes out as -3.72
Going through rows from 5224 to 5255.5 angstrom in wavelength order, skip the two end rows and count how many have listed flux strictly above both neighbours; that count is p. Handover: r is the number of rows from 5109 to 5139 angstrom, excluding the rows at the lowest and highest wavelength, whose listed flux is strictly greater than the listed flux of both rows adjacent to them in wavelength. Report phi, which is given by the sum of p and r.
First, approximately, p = 5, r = 3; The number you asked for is 8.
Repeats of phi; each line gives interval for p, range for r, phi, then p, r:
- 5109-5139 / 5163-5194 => 8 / 3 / 5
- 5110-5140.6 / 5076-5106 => 9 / 3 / 6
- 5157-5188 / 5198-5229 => 12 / 5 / 7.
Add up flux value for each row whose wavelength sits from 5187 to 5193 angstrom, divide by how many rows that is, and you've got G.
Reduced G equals 13.7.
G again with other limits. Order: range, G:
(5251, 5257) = 15.4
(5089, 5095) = 15.1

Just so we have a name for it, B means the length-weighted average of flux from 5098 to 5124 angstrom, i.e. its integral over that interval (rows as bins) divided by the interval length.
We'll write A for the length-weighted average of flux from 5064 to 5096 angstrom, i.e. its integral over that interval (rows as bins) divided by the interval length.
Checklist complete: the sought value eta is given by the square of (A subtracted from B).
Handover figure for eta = 0.4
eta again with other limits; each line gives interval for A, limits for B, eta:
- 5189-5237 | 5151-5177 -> 1.9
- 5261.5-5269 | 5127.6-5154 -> 3.8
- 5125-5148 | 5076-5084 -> 0.0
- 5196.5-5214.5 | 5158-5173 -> 1.1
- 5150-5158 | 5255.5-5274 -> 1.4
